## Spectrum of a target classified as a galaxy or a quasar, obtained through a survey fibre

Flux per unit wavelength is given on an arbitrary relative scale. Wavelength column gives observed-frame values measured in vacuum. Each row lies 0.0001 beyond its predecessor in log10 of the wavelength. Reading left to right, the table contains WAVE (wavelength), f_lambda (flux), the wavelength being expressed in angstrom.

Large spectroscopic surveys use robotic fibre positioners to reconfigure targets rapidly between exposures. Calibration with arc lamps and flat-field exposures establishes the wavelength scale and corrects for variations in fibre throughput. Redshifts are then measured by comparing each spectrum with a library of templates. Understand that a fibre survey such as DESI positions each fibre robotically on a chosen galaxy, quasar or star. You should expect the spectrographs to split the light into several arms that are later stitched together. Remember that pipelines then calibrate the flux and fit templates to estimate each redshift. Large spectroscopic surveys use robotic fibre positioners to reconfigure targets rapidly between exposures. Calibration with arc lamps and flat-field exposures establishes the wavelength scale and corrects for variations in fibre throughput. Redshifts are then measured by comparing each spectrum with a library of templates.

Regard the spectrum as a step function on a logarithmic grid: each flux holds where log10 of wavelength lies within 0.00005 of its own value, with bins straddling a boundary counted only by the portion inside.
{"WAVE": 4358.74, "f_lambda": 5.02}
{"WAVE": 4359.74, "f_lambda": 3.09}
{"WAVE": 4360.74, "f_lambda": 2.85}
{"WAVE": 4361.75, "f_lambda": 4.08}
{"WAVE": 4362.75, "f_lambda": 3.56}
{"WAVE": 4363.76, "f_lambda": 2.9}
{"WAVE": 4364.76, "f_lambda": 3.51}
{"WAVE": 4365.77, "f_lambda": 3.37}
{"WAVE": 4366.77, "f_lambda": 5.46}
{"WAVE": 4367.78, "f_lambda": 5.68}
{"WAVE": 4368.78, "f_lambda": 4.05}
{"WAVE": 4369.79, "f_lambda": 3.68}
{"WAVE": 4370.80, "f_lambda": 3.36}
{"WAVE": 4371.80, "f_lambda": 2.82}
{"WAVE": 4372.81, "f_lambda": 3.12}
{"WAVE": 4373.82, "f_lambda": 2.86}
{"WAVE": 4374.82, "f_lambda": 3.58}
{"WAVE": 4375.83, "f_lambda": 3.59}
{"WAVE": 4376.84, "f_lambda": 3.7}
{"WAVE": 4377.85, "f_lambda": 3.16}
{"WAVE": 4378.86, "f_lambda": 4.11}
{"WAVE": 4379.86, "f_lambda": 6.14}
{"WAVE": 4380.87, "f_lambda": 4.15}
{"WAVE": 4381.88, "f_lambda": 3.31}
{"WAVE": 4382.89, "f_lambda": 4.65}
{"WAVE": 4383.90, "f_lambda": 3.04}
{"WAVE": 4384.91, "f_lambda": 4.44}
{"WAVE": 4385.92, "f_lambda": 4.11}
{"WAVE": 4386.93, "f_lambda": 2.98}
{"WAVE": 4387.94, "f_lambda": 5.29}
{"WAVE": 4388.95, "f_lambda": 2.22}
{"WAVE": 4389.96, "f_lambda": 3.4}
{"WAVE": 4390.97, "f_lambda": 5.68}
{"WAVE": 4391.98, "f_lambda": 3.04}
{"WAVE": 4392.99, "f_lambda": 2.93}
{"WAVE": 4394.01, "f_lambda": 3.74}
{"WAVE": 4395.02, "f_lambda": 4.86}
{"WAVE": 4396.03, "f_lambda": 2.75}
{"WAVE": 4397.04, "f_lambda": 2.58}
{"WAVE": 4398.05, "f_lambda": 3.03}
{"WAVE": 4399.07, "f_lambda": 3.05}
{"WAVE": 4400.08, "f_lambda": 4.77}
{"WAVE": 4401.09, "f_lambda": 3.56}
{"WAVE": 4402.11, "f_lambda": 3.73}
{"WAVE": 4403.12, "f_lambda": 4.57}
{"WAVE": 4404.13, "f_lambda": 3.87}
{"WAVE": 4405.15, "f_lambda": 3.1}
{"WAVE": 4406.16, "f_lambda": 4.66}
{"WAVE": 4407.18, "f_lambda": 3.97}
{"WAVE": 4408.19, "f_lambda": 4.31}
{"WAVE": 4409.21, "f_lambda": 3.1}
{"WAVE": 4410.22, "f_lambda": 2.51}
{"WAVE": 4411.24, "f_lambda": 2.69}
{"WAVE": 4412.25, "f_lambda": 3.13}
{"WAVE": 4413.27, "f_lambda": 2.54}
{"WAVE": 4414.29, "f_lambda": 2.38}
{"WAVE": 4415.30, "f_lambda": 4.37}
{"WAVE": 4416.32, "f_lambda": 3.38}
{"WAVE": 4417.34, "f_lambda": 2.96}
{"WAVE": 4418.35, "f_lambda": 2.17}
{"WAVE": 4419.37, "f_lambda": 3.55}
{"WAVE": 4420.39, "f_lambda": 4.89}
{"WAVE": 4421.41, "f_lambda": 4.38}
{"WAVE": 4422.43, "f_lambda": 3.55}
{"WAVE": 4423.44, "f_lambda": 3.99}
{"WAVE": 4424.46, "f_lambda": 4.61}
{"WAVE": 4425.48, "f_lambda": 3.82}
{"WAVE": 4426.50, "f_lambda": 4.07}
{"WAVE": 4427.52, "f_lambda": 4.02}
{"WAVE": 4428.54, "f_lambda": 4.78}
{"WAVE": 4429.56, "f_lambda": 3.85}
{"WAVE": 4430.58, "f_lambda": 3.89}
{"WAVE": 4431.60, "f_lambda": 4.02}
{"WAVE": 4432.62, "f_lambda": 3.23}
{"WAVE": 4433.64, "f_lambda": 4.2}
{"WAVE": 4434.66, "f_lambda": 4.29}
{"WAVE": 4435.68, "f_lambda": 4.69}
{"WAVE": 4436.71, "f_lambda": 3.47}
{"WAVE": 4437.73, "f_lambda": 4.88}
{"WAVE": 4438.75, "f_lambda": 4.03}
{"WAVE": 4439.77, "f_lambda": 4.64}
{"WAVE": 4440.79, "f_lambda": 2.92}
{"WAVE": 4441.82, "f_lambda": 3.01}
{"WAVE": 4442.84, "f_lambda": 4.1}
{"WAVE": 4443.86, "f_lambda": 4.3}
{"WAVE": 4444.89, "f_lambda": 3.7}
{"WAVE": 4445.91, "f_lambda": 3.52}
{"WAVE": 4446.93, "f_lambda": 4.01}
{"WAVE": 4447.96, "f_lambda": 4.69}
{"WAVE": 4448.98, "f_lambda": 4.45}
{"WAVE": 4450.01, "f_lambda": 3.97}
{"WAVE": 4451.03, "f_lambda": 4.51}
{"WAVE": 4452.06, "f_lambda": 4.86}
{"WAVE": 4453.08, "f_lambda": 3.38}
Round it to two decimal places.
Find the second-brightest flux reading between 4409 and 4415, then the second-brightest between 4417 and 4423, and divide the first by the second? 0.71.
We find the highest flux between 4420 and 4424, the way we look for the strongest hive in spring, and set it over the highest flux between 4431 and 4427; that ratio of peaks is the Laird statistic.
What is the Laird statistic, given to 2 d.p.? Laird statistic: 1.02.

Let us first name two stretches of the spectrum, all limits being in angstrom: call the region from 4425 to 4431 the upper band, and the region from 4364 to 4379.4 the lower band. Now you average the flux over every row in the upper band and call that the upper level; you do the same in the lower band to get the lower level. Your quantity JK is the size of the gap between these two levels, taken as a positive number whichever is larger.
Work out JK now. 0.34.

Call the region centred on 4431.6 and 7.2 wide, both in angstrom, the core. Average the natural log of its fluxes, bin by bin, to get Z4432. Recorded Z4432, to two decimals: 1.39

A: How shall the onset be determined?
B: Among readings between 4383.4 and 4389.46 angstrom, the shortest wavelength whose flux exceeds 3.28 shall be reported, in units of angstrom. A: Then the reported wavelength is 4384.91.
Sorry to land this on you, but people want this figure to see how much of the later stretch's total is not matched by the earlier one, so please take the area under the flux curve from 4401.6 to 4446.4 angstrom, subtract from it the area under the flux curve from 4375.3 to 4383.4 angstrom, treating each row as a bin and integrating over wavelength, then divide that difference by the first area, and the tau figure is 0.80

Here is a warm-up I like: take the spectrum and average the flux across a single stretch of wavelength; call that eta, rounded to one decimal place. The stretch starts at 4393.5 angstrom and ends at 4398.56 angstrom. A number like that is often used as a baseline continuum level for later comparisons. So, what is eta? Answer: 3.4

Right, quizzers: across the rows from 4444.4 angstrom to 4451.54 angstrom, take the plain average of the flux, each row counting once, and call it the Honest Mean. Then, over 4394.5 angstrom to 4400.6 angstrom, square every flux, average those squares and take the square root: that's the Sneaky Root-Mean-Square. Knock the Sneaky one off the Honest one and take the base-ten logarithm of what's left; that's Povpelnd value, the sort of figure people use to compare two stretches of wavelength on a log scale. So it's -0.31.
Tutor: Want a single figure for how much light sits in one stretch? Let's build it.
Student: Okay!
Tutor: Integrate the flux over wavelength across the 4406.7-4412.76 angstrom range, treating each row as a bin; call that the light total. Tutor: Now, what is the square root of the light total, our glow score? 4.5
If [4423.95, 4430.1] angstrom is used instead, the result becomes 5.1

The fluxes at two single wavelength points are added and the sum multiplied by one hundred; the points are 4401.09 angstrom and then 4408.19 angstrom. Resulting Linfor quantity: 787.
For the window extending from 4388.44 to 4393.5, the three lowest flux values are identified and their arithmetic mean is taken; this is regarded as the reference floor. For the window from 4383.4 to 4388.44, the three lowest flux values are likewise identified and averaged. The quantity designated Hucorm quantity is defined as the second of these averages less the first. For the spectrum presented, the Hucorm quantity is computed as 0.6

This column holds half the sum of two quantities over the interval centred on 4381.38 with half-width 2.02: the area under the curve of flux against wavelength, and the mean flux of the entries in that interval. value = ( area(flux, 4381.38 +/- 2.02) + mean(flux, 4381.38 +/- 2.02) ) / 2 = 11.5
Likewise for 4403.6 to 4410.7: 14.8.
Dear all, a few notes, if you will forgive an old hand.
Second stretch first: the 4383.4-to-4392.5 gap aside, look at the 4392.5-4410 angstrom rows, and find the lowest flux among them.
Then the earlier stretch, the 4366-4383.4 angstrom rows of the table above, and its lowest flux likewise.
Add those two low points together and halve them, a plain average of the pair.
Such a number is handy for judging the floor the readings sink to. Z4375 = 2.7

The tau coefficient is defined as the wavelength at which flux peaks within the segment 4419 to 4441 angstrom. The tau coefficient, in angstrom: 4420.39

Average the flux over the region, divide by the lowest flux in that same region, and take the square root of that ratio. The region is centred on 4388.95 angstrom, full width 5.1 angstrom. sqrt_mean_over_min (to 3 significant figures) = 1.33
